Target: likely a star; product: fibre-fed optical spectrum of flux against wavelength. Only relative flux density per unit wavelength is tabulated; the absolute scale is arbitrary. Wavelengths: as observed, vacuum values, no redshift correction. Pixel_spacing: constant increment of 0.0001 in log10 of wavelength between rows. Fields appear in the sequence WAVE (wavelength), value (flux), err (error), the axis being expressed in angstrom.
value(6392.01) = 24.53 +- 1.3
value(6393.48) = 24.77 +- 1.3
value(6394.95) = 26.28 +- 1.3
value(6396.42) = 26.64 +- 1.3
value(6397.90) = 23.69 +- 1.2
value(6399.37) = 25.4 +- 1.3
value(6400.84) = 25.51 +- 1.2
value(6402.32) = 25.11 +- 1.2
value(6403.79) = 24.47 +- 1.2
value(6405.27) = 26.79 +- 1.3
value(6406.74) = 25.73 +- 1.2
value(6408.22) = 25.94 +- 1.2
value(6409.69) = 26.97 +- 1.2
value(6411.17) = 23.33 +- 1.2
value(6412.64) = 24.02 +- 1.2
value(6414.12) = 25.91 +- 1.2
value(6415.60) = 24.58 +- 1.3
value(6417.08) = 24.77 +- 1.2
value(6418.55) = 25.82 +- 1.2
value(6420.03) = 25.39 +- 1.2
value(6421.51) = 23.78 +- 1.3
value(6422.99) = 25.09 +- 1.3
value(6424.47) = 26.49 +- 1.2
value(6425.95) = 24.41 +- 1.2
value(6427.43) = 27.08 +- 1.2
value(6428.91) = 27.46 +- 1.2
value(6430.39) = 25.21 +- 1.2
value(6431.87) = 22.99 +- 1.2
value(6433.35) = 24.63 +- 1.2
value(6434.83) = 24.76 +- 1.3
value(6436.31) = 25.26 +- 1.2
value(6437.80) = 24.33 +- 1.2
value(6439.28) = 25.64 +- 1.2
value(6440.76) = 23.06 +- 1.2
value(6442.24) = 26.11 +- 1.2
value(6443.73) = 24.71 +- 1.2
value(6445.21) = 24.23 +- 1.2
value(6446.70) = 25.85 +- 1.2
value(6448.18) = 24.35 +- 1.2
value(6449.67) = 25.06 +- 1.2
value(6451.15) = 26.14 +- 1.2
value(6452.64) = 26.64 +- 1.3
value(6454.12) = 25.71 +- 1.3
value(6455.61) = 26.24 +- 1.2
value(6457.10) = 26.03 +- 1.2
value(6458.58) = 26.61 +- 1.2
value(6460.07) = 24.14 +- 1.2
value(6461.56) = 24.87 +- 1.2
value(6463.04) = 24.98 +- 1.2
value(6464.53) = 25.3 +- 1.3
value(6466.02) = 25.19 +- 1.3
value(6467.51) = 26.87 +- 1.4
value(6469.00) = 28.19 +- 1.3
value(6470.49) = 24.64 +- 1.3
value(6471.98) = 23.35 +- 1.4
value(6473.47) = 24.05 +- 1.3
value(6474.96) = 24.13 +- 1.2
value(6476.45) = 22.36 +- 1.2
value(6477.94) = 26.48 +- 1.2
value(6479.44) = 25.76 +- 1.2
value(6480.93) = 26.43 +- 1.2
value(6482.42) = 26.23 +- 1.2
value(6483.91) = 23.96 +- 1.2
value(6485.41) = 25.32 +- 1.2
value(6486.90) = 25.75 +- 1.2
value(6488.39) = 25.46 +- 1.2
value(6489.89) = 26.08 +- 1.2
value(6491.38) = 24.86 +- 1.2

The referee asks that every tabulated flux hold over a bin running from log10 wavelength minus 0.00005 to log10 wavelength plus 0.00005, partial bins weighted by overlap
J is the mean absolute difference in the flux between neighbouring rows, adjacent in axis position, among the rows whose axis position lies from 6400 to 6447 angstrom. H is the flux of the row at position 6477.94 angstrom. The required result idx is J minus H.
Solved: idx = -25.1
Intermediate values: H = 26.48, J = 1.37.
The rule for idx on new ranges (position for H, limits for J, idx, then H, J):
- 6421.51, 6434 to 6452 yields -22.4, 23.78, 1.38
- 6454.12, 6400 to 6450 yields -24.4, 25.71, 1.35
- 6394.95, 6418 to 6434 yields -24.7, 26.28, 1.60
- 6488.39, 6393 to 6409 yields -24.3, 25.46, 1.13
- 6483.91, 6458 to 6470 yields -23.0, 23.96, 0.96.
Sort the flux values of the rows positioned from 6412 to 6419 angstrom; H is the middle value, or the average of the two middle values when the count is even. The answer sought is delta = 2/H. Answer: 0.0807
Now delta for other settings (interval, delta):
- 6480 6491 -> 0.0777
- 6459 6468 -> 0.0797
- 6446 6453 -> 0.0774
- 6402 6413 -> 0.0787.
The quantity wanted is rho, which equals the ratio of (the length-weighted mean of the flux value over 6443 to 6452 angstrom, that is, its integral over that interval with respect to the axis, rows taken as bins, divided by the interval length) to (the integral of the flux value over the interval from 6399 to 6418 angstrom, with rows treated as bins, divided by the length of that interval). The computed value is 0.99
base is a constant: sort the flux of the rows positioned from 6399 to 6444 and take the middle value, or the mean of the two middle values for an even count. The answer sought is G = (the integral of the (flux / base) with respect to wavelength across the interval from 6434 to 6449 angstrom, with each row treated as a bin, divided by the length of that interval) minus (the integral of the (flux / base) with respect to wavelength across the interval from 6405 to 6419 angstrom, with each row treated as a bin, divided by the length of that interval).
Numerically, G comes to -0.02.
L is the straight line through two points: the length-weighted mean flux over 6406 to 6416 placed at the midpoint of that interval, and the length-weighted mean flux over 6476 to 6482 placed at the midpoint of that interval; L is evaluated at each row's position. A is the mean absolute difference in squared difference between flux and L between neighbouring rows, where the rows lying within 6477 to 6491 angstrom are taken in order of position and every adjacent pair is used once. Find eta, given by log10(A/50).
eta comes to -1.8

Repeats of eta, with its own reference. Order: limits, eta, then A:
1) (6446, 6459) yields -1.8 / 0.84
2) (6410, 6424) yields -1.7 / 1.03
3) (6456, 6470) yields -1.6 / 1.30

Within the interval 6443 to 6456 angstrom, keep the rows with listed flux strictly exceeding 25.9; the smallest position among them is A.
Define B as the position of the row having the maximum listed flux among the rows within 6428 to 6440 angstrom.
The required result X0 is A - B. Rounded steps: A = 6451.15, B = 6428.91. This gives 22.2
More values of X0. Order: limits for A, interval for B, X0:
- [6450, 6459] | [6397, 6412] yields 41.5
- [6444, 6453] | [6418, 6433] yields 22.2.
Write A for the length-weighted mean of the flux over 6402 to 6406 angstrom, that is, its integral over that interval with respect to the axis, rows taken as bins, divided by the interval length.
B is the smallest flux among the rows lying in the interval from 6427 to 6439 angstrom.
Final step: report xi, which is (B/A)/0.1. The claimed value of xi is 9.02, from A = 25.5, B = 22.99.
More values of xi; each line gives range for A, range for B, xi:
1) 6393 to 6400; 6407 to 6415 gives 9.19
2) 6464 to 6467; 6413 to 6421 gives 9.70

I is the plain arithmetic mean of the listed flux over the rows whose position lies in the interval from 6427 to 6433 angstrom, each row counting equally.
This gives 25.7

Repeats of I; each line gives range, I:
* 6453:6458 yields 26.0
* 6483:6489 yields 25.1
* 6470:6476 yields 24.0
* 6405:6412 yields 25.8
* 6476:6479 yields 24.4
